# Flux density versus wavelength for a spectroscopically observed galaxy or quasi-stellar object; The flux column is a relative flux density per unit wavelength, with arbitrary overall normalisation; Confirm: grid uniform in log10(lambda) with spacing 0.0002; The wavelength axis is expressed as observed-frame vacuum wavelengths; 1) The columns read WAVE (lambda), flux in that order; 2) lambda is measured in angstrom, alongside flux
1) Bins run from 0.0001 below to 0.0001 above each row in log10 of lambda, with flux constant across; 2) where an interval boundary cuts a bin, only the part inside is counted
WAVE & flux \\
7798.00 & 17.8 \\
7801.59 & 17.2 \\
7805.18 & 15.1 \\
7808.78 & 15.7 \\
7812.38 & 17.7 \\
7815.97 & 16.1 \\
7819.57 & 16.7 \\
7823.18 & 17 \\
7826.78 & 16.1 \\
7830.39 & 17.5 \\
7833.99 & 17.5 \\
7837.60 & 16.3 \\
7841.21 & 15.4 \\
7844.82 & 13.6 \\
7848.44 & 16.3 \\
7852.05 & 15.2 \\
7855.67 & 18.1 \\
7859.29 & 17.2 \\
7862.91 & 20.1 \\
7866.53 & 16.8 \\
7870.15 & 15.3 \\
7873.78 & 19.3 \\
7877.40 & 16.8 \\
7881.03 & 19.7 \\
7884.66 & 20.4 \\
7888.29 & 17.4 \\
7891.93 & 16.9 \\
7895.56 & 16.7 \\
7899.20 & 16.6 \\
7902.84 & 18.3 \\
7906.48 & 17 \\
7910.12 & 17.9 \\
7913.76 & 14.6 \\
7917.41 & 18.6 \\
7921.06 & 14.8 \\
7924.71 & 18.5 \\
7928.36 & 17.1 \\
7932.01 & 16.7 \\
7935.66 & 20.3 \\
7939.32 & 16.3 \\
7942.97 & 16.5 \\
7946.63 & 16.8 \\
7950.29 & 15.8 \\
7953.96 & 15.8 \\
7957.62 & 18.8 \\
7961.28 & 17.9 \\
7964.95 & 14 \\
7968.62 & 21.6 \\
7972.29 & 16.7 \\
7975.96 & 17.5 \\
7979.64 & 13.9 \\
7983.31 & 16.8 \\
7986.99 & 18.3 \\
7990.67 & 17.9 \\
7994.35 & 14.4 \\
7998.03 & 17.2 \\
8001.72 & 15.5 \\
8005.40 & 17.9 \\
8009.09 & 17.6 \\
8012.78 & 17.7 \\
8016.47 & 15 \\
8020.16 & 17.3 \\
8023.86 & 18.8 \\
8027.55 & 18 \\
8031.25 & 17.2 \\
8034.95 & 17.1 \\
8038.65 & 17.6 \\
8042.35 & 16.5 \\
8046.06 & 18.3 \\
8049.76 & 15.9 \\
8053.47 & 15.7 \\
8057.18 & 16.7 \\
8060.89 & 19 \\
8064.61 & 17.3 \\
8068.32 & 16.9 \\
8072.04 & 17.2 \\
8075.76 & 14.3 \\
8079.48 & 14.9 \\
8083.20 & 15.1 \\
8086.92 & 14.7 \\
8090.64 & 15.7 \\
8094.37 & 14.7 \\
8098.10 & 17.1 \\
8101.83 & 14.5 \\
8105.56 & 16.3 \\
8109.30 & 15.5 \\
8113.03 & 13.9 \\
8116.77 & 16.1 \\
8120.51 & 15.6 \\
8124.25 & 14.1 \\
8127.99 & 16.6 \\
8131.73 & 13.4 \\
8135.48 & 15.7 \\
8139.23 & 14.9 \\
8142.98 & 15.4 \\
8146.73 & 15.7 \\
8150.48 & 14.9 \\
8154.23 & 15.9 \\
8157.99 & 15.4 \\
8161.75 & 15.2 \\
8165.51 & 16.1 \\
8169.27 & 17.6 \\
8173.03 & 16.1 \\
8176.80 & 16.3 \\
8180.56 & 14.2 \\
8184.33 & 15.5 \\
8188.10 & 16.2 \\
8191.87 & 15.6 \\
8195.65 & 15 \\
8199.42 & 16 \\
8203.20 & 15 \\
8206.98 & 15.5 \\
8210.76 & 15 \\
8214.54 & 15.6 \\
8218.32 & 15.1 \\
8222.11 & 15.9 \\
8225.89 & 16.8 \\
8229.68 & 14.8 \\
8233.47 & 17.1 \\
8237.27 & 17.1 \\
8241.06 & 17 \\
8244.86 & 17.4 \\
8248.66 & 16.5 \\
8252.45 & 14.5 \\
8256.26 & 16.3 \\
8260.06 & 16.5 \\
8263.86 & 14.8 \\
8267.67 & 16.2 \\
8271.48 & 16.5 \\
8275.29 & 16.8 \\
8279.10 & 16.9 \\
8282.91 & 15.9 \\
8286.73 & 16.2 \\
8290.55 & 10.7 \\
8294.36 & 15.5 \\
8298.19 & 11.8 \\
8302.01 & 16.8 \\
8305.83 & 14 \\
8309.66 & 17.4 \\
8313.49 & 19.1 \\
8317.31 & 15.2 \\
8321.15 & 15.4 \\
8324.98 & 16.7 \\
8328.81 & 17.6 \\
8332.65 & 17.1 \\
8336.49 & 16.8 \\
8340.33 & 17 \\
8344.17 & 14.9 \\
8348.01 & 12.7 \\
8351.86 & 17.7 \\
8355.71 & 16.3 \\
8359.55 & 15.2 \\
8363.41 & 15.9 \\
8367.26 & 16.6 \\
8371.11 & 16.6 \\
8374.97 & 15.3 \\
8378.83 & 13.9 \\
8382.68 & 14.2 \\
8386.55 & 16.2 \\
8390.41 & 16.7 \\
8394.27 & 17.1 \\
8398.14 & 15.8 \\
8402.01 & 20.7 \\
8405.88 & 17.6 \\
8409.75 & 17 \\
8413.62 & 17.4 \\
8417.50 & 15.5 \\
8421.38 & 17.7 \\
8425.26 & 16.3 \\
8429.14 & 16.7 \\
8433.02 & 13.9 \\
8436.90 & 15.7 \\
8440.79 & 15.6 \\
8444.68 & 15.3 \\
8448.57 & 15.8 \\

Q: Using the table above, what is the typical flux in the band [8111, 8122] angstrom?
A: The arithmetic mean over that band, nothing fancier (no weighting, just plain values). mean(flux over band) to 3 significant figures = 15.2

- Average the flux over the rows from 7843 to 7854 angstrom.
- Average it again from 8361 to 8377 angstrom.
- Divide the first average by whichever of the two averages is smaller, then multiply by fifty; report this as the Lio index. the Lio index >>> 50.0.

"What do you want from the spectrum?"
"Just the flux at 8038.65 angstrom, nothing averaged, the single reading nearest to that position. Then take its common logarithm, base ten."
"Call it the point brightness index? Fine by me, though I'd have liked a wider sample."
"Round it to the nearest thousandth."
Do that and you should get 1.246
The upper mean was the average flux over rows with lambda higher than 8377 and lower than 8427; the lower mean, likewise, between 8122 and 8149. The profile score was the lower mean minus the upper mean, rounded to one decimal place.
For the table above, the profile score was -1.5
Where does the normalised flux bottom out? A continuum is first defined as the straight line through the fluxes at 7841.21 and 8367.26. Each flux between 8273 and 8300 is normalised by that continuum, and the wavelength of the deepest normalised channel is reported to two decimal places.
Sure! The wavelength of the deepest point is 8290.55 angstrom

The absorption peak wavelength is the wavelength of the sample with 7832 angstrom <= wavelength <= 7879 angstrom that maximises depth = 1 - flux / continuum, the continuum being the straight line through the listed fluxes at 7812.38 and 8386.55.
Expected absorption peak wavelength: 7844.82 angstrom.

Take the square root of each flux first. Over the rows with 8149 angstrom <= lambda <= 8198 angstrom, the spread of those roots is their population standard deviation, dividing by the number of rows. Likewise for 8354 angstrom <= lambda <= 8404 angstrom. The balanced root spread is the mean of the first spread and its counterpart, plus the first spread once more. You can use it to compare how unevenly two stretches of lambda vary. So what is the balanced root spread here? 0.247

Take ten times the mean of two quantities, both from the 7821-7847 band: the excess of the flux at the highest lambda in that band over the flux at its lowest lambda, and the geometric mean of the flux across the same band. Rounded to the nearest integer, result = 64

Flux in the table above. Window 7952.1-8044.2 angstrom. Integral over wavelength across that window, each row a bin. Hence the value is 1573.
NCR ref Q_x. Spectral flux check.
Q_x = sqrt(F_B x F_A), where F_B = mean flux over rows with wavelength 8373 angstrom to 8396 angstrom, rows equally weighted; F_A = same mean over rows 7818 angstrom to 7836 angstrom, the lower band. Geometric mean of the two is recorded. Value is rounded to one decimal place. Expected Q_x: 16.2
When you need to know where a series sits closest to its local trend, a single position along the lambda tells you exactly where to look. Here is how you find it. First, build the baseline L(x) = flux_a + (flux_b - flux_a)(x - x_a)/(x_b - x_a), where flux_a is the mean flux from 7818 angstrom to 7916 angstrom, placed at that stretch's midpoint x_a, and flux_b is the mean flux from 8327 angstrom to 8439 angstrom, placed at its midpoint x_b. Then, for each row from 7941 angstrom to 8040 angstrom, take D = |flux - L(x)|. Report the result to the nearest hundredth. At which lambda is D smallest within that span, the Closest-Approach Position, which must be 7983.31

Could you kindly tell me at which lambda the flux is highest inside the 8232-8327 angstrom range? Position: 8313.49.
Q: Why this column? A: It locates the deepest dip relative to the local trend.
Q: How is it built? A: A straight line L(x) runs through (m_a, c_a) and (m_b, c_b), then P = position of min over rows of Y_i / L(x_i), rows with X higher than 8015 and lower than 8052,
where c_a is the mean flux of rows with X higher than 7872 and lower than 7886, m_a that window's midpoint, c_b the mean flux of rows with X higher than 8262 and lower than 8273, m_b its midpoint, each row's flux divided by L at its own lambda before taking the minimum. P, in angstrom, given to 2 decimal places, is 8016.47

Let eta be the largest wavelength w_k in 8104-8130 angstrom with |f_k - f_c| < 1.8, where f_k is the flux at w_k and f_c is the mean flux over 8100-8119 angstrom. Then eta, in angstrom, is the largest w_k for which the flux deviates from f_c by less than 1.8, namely 8127.99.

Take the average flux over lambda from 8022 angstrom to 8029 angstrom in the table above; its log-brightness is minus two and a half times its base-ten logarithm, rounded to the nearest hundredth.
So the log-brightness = -3.16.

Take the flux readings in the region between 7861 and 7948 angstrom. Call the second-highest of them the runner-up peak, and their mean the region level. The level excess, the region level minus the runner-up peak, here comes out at -2.8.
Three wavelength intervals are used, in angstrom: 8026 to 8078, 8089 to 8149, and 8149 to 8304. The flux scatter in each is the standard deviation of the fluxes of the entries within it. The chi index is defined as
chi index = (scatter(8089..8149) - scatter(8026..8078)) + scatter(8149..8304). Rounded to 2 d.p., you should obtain 1.16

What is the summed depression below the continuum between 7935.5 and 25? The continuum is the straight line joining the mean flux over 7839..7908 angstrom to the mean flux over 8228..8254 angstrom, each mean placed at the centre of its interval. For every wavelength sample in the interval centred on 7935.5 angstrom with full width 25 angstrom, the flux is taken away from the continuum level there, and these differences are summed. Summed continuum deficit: -2.7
